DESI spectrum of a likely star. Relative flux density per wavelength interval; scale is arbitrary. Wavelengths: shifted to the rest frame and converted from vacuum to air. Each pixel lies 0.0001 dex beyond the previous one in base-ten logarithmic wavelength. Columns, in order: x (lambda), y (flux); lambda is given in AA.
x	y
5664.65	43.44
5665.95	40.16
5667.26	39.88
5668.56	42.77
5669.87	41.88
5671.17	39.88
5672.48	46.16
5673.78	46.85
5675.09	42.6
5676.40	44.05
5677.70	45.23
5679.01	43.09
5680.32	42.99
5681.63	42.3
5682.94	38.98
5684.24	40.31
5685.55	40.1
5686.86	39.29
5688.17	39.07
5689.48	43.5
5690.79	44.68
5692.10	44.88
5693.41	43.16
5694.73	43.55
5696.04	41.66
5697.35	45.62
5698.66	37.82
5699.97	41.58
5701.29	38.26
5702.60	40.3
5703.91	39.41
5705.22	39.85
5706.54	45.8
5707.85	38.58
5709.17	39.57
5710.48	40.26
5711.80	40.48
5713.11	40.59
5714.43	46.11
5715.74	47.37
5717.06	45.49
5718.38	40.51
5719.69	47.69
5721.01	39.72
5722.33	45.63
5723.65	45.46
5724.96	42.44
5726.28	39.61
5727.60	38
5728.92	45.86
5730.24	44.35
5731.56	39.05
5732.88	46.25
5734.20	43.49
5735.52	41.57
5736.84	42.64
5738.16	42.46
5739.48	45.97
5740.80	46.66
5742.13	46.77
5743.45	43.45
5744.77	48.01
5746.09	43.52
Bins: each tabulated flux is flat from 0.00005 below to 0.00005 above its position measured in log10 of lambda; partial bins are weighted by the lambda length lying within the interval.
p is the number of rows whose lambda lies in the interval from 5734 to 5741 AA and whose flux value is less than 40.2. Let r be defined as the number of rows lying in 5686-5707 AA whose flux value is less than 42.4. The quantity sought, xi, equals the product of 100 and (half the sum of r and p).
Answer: 450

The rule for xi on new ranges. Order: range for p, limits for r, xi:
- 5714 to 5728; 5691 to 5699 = 250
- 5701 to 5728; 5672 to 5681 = 400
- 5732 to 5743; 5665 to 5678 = 200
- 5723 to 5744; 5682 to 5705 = 700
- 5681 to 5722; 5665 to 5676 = 750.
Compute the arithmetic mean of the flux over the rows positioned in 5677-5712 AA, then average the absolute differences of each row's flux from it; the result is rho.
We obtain 2.12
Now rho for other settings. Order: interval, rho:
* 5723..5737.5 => 2.25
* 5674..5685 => 1.44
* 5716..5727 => 2.75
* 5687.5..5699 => 2.10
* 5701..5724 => 3.06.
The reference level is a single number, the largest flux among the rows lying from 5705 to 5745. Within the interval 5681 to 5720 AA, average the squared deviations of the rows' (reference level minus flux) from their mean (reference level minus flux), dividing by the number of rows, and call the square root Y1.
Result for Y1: 2.85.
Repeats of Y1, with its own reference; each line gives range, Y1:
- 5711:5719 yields 2.95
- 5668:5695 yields 2.26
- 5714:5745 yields 2.91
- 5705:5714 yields 2.16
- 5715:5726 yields 2.83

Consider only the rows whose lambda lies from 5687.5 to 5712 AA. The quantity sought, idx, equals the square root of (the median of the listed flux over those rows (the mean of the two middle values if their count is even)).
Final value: 6.36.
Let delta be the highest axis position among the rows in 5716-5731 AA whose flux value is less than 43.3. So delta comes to 5727.60 AA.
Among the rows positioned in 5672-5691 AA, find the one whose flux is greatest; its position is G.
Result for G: 5673.78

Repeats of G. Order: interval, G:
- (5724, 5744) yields 5742.13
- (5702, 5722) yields 5719.69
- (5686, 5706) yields 5697.35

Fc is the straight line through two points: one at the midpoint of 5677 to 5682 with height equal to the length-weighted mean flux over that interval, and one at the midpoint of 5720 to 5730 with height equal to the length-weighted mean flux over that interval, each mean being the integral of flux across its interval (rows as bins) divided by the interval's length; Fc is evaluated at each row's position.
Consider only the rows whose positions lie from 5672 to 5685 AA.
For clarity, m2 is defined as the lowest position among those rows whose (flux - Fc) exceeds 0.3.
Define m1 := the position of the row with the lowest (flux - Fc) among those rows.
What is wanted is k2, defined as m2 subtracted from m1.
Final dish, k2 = 10.5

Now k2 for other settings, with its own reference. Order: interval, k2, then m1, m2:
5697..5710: 1.3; 5698.66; 5697.35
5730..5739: 1.3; 5731.56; 5730.24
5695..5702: 1.3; 5698.66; 5697.35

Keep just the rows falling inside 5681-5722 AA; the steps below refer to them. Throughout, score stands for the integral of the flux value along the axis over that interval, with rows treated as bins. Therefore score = 1716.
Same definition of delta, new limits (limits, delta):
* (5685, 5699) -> 5698.66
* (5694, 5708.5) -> 5707.85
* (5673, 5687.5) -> 5686.86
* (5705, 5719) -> 5718.38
